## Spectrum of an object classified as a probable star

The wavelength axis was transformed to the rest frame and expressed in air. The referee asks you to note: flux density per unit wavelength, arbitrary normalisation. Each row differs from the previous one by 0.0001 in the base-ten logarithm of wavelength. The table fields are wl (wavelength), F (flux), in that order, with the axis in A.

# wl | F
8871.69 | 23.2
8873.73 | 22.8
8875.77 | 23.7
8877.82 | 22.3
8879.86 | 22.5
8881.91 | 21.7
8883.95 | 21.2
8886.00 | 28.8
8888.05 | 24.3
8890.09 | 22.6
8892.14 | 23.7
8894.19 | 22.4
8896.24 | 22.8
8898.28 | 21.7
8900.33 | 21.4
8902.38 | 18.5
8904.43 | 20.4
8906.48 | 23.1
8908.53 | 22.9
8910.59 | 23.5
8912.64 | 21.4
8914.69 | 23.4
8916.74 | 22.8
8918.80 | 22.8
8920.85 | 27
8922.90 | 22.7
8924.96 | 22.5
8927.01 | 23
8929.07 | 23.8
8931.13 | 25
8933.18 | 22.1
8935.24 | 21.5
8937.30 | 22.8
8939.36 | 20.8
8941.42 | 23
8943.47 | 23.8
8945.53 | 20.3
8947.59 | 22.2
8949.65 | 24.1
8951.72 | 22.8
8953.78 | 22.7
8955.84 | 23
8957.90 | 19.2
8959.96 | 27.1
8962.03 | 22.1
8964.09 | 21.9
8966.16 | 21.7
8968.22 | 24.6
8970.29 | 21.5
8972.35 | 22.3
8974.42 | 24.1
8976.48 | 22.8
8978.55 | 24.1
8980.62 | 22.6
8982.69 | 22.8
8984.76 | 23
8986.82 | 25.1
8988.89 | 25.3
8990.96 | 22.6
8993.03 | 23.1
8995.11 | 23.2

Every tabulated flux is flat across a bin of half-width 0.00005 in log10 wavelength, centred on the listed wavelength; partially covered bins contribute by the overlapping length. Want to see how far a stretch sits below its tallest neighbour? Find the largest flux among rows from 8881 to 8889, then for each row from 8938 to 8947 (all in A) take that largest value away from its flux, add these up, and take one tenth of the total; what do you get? -2.73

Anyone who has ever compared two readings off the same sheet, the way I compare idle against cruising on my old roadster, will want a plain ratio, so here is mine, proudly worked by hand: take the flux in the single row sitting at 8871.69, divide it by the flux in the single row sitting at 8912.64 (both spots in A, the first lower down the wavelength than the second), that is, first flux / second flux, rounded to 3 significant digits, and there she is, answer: 1.08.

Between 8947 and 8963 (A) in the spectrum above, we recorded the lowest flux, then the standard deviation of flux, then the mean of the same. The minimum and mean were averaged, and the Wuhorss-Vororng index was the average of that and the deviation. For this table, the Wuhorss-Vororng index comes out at 11.6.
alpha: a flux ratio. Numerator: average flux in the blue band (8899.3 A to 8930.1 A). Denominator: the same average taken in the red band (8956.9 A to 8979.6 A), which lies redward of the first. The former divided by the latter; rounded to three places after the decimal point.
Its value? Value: 0.989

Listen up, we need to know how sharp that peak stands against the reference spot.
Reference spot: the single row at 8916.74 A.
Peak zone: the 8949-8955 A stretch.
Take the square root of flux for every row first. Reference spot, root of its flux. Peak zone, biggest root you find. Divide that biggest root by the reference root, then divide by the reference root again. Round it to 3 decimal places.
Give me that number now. 0.215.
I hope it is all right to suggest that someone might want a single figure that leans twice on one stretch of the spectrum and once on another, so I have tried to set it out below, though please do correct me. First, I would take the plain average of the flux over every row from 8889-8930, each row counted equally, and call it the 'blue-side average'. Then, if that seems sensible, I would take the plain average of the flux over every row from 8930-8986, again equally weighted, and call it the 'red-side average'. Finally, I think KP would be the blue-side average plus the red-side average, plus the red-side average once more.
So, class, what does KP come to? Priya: 68.1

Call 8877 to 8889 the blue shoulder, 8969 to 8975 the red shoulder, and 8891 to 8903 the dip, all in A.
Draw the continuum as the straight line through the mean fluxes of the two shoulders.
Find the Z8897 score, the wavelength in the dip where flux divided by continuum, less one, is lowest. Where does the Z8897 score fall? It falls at 8902.38 A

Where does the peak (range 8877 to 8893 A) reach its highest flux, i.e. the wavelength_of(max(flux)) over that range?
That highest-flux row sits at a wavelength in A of 8886.00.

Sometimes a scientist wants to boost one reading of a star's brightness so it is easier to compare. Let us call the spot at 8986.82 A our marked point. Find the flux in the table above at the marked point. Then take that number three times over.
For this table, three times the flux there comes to 75.3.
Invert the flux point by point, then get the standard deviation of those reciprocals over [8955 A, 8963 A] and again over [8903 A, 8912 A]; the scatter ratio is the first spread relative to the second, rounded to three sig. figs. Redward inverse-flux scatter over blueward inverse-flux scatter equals 2.11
